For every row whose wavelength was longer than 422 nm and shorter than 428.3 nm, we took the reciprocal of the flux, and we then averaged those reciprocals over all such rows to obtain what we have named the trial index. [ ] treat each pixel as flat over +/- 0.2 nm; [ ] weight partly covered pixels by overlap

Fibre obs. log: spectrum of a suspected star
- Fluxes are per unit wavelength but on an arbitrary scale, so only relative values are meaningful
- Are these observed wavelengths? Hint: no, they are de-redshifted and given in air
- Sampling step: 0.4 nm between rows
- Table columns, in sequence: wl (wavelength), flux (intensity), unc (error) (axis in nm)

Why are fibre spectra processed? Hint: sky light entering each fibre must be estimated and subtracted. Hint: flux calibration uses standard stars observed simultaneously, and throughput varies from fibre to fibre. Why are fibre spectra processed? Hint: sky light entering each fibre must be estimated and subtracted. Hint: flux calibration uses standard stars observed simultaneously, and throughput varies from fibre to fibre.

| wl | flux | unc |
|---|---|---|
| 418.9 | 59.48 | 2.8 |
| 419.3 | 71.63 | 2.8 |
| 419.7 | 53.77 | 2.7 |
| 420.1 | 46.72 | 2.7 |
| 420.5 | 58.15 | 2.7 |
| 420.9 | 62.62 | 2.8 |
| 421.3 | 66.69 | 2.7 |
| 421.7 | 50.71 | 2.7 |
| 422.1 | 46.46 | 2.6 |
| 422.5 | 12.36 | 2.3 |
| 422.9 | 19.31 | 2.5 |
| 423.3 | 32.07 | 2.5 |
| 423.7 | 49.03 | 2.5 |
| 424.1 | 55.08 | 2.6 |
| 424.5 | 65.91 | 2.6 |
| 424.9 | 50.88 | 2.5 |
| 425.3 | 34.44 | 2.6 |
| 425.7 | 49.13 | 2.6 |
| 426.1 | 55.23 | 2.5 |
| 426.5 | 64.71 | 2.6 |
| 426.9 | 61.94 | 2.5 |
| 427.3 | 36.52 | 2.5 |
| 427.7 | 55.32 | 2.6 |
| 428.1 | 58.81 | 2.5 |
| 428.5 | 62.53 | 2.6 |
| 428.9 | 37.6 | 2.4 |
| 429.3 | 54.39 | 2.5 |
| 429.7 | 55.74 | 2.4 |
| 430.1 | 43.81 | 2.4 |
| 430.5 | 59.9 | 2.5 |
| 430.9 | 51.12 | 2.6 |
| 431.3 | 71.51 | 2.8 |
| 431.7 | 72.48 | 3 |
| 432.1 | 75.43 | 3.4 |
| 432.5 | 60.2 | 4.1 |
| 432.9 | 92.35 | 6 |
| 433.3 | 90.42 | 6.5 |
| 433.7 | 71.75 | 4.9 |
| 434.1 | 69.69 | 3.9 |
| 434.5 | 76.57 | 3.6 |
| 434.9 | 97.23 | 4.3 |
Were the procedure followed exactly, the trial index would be 0.0263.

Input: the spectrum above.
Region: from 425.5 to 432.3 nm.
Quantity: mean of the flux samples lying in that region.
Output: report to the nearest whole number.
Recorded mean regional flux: 57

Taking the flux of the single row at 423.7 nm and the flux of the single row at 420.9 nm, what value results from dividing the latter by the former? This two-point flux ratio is 1.28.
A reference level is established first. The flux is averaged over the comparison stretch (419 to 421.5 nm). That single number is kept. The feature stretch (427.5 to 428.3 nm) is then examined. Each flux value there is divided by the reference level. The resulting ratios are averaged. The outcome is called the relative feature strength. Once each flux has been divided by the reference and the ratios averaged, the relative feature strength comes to 0.95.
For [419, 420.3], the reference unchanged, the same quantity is 0.96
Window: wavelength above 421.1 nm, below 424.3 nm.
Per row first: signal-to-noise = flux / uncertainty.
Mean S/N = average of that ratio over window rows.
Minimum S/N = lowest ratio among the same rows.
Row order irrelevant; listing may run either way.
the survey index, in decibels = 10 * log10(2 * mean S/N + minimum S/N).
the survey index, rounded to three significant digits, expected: 15.7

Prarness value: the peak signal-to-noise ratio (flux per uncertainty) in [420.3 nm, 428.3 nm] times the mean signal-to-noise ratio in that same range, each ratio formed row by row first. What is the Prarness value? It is 483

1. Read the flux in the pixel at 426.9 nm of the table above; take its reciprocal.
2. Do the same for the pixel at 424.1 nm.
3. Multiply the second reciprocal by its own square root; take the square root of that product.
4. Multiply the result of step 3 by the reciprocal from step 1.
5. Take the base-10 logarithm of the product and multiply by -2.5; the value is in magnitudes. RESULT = 7.74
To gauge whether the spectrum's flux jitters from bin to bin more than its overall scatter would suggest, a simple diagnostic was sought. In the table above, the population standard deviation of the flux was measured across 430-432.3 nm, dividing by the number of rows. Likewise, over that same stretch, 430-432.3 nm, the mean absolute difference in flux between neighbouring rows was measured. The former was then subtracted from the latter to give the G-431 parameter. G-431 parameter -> -2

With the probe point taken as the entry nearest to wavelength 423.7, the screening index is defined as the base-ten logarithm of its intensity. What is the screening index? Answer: 1.69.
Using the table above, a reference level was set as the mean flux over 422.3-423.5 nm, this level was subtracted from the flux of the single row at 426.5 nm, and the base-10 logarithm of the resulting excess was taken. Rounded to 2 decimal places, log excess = 1.64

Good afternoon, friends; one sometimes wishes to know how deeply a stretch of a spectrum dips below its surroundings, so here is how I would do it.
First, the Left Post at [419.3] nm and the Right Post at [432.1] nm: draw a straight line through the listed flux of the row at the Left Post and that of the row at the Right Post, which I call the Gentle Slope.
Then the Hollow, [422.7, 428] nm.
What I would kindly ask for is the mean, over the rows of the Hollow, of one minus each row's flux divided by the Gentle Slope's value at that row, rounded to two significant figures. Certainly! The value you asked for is 0.34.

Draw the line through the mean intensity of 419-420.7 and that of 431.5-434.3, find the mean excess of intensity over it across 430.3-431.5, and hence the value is -12.4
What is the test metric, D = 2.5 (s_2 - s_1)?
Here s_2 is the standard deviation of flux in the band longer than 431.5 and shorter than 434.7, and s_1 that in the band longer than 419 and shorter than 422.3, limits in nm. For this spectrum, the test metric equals 3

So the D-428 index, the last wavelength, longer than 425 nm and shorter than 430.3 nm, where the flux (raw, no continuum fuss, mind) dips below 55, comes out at 430.1 nm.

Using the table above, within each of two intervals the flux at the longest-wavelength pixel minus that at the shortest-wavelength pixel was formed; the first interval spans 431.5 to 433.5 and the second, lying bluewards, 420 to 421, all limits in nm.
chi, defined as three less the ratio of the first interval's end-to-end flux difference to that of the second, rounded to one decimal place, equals 1.9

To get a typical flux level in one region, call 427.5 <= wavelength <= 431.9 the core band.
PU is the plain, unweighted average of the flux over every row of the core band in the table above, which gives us 57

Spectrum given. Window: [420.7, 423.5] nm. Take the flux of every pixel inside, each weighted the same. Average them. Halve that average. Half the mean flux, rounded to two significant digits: 21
